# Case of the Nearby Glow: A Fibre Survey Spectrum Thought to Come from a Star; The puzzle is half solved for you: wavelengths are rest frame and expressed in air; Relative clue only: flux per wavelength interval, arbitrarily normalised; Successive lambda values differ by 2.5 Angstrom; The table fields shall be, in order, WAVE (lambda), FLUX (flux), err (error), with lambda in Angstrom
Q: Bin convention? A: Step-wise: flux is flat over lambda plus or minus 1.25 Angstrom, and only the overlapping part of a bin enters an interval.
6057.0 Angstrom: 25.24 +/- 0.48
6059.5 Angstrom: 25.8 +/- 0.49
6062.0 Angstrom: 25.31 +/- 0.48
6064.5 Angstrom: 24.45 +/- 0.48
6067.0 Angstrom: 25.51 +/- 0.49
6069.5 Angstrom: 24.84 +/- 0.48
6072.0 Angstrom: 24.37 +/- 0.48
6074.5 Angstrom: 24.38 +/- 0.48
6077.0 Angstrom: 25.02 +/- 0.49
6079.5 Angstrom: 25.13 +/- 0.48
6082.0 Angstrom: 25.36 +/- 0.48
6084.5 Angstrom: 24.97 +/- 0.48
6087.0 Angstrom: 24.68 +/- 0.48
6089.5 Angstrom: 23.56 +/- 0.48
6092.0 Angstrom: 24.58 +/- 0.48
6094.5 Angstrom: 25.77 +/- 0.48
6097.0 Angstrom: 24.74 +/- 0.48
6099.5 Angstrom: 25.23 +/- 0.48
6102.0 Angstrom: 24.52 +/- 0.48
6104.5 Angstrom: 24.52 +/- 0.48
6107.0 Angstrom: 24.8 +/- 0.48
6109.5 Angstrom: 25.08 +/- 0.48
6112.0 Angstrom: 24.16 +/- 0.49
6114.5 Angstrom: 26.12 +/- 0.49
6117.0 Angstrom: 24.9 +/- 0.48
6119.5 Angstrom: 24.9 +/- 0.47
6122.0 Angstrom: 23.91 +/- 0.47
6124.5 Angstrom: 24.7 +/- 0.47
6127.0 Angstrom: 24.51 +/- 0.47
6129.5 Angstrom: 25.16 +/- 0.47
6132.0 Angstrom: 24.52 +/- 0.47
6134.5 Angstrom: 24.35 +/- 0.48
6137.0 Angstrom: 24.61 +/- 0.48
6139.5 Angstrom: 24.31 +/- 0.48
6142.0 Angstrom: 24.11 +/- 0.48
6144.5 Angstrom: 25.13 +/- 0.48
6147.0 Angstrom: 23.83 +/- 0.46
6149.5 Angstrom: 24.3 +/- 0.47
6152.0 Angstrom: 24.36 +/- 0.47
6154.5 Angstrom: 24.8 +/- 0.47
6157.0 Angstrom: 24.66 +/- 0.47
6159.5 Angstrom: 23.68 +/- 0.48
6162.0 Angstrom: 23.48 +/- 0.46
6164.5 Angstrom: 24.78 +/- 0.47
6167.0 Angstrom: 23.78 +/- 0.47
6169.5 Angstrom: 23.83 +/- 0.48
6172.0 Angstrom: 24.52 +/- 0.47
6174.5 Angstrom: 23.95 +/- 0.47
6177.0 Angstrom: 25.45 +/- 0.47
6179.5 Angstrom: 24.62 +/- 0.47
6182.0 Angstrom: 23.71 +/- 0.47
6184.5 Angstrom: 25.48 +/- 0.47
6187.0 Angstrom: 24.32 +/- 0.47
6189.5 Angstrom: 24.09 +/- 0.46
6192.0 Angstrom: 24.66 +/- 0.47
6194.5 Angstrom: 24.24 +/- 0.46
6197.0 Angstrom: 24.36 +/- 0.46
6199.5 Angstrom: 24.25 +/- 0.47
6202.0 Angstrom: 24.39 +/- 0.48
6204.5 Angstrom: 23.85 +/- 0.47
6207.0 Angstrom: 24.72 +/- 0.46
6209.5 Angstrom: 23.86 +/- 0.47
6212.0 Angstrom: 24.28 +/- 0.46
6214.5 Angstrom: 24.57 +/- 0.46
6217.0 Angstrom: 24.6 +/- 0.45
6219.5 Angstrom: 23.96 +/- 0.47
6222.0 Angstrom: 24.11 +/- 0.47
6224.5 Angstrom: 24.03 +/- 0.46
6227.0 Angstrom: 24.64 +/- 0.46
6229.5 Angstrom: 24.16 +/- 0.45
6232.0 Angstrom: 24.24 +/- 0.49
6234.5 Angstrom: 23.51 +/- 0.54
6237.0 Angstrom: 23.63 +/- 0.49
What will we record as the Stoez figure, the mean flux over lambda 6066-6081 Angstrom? 24.9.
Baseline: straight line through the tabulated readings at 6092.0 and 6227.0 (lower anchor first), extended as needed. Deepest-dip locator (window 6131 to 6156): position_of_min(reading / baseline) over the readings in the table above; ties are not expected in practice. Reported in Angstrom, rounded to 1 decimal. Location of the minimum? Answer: 6147.0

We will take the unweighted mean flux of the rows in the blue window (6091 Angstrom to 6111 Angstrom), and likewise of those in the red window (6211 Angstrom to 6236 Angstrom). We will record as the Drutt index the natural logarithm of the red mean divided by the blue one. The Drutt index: -0.028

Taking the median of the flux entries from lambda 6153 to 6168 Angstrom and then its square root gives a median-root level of 4.92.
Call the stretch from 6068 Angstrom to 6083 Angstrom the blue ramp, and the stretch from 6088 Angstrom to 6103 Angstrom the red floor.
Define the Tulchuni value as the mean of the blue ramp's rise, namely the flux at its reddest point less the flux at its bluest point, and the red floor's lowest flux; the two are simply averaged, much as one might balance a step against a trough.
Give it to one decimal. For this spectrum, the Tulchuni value 12.0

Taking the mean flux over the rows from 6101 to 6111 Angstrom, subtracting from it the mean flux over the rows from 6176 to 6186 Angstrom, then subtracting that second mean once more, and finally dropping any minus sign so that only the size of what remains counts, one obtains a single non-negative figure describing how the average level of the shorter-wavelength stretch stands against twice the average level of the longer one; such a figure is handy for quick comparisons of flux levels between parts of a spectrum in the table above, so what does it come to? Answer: 24.9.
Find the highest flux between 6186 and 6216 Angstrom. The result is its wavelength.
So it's 6207.0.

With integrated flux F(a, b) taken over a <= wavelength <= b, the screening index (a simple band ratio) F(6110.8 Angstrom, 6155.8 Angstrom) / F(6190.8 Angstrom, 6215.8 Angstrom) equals 1.8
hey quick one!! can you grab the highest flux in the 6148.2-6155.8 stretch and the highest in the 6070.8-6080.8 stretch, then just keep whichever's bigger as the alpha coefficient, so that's 25.1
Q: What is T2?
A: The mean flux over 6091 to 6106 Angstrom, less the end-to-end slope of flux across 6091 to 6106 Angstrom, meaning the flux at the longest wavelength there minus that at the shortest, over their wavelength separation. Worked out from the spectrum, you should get 24.9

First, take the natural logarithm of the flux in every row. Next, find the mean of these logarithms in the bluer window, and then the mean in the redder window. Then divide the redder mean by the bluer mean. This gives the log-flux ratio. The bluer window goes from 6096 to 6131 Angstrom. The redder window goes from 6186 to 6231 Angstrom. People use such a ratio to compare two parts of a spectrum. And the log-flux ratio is 0.993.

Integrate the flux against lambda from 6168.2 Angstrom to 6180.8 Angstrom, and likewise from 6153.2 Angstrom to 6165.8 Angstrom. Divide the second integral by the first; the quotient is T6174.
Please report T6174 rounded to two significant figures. 0.99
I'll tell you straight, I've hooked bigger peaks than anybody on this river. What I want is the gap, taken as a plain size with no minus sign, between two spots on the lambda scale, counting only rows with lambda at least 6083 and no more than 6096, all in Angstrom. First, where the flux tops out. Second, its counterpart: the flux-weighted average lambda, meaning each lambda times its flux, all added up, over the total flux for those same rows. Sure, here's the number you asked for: 5.0 Angstrom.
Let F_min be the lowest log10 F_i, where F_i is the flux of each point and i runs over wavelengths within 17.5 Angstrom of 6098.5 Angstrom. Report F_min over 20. 0.0686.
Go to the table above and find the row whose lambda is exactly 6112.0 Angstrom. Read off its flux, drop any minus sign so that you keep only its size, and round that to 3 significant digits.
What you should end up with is 24.2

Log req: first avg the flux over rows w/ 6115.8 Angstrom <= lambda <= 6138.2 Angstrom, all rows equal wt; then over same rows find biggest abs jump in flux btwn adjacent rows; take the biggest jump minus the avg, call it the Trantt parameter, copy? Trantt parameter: -23.6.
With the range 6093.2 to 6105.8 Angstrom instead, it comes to -23.9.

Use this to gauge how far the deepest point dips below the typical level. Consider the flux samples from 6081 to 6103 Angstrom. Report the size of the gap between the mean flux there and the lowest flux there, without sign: 1.3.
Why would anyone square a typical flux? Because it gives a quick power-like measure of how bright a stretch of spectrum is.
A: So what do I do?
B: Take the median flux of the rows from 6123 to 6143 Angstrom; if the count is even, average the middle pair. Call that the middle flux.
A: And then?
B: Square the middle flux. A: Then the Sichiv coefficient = 601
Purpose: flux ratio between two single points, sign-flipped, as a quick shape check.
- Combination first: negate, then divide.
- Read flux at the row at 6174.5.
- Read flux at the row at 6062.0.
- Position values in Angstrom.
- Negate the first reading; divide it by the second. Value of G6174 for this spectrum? -0.946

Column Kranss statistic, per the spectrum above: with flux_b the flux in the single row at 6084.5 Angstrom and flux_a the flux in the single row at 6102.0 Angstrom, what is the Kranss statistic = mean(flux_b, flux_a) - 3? 21.7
